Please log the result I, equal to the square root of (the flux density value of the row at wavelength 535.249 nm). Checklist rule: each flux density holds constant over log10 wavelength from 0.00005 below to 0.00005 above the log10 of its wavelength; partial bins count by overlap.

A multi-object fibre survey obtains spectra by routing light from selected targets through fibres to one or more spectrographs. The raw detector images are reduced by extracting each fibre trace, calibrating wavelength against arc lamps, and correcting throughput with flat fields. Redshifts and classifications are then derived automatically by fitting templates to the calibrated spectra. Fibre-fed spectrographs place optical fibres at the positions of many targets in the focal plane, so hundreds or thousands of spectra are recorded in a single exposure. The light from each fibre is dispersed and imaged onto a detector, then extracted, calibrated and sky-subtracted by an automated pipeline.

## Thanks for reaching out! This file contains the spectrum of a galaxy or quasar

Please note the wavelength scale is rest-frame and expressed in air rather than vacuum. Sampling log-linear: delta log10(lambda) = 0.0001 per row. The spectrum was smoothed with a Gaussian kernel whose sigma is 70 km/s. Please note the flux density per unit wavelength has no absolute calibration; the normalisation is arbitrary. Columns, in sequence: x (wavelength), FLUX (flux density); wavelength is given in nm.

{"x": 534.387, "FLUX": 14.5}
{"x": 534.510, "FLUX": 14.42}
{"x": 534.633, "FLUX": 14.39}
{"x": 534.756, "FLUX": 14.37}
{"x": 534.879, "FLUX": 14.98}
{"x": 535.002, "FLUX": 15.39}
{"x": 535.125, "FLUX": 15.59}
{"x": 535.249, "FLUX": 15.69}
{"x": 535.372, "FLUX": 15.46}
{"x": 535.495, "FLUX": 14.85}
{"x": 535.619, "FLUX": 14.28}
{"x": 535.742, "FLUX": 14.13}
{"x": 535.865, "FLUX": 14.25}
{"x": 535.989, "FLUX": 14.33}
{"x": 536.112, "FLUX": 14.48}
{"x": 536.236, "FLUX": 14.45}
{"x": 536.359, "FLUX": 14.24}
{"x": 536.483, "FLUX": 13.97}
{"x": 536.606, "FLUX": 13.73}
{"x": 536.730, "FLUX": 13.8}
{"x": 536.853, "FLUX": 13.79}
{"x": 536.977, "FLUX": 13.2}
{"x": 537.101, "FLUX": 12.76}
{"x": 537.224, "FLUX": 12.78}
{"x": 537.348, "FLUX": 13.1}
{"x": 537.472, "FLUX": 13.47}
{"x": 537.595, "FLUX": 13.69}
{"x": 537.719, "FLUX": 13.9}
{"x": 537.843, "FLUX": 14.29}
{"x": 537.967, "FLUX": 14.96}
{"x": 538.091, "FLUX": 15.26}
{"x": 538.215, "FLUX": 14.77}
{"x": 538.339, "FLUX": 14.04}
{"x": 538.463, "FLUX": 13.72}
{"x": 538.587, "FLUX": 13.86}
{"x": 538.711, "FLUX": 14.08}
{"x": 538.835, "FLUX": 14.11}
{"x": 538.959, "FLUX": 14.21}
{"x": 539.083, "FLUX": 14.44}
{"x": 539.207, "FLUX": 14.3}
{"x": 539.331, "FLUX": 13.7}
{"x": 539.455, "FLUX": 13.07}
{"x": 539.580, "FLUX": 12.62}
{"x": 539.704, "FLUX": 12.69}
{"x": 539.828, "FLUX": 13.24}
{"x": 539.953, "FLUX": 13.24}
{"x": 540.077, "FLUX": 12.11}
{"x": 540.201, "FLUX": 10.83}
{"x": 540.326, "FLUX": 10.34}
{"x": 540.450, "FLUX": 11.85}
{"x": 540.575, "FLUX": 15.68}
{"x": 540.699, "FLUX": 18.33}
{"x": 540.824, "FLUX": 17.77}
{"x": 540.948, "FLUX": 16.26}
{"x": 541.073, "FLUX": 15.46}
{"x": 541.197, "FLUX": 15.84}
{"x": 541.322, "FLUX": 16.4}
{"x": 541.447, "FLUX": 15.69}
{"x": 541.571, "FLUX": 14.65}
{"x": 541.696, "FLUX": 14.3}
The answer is 3.96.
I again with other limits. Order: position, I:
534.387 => 3.81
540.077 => 3.48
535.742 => 3.76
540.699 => 4.28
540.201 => 3.29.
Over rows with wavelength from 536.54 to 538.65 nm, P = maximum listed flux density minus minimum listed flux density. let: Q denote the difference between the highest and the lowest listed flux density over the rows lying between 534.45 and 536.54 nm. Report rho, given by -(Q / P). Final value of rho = -0.69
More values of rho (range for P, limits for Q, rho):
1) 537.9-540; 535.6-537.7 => -0.65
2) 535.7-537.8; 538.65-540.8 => -4.65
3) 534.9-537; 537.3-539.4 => -0.87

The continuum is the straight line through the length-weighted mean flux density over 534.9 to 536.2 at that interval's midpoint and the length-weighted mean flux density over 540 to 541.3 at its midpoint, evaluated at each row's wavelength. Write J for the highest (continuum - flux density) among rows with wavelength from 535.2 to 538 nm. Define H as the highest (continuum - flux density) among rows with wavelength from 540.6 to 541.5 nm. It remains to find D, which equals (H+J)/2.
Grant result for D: 0.5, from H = -1.0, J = 2.0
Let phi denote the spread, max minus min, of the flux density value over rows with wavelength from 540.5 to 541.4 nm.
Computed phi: 2.9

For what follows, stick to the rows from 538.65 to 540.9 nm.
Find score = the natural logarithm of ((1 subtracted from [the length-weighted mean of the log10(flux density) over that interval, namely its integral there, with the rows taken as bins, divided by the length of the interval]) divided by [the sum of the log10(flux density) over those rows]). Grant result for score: -5.0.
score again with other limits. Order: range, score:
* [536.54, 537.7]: -4.4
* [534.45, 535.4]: -4.0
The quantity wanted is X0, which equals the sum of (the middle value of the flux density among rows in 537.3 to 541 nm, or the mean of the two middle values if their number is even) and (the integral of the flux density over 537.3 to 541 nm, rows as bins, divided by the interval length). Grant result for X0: 27.8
